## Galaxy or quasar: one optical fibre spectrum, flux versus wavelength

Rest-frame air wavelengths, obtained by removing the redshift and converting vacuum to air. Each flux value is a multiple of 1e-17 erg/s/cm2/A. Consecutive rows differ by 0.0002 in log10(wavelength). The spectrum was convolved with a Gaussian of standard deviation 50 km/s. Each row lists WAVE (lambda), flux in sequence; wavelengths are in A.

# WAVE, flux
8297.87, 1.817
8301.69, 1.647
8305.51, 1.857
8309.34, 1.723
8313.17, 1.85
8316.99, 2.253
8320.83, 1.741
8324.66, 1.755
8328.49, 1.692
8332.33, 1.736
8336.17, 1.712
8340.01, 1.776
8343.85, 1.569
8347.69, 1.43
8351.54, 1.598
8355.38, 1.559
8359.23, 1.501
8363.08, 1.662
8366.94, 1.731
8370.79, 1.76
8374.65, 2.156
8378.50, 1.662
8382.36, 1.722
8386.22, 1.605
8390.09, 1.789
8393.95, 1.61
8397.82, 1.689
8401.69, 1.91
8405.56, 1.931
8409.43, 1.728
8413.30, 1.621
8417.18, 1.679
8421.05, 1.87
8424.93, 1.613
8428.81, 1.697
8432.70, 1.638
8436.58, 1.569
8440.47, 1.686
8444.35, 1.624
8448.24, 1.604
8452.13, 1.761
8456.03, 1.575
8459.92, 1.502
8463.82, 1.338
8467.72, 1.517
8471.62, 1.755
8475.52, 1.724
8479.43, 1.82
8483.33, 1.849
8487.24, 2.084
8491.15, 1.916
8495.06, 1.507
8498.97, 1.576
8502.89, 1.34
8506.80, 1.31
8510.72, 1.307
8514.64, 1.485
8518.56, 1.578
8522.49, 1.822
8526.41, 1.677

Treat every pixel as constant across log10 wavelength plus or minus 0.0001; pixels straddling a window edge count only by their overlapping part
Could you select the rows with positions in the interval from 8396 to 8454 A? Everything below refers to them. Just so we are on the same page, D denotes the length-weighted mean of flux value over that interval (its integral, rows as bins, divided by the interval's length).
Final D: 1.71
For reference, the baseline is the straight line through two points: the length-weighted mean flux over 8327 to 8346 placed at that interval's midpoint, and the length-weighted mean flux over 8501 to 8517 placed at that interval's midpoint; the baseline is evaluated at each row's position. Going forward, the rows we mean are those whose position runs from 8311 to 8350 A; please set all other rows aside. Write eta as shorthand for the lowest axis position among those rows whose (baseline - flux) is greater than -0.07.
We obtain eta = 8320.83 A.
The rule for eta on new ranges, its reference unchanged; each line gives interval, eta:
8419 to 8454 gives 8436.58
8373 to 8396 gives 8378.50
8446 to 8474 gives 8459.92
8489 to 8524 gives 8502.89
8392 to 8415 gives 8393.95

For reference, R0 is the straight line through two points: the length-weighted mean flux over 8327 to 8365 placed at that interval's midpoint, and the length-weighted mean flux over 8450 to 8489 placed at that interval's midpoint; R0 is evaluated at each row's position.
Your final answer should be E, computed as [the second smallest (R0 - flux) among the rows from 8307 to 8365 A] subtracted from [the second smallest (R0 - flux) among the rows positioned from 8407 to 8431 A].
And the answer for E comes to 0.17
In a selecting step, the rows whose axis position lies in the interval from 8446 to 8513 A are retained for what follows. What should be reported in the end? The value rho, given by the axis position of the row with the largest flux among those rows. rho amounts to 8487.24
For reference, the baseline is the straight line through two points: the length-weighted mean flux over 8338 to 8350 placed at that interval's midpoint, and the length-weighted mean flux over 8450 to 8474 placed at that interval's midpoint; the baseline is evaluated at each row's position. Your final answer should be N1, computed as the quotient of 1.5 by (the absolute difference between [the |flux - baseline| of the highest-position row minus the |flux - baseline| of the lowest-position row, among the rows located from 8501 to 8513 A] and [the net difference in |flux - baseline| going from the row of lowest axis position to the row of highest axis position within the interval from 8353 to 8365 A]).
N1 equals 199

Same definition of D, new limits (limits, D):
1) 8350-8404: 1.71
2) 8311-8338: 1.82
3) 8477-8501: 1.79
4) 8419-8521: 1.63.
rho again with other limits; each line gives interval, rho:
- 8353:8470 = 8374.65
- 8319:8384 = 8374.65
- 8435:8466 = 8452.13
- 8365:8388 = 8374.65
